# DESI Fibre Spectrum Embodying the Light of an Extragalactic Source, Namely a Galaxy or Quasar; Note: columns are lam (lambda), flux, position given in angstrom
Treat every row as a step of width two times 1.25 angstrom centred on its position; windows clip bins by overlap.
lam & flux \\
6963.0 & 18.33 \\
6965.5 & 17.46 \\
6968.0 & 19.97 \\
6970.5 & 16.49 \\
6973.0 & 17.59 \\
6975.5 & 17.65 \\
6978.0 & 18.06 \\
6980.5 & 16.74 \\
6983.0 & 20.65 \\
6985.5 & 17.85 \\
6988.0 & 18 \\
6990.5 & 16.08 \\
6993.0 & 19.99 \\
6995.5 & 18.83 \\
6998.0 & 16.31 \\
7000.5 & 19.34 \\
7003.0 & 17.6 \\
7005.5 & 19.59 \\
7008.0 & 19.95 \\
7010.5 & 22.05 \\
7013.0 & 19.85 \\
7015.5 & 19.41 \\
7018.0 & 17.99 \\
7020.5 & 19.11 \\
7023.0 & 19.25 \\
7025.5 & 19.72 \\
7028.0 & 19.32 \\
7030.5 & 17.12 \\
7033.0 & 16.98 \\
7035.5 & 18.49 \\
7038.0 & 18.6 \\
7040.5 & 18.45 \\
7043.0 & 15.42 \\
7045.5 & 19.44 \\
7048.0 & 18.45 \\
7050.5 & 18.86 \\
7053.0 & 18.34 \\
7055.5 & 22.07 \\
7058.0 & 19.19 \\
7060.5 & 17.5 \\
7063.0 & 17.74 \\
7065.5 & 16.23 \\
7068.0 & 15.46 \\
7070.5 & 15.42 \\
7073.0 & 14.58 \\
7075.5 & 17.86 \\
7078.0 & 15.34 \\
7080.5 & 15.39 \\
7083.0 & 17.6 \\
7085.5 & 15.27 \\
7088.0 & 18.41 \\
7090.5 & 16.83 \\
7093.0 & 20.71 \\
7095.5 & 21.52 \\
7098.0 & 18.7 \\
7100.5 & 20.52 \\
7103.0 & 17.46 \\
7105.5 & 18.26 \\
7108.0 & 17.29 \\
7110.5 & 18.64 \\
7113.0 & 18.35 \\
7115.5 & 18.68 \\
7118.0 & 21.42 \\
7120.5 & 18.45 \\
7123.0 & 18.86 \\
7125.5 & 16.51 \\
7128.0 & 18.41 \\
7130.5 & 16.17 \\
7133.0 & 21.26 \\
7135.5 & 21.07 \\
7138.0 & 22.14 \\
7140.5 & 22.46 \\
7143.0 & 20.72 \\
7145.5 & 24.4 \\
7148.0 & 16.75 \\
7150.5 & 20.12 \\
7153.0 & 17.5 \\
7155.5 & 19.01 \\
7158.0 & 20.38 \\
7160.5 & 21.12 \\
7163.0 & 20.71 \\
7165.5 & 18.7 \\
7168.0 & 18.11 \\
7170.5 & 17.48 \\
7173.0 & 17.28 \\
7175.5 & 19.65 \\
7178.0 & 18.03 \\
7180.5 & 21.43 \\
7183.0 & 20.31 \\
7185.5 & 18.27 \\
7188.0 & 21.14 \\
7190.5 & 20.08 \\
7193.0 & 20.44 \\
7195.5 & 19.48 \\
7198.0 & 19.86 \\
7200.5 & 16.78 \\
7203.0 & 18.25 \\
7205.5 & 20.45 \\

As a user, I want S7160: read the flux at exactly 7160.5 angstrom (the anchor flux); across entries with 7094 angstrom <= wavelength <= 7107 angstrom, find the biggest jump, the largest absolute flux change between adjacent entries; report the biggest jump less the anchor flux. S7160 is -18.1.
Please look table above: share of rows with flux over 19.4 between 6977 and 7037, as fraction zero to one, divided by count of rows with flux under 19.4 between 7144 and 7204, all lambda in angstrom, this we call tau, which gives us 0.030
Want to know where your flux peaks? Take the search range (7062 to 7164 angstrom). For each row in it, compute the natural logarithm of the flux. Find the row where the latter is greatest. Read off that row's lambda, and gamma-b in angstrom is 7145.5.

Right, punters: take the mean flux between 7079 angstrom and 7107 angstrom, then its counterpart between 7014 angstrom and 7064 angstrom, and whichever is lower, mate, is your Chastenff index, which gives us 18.2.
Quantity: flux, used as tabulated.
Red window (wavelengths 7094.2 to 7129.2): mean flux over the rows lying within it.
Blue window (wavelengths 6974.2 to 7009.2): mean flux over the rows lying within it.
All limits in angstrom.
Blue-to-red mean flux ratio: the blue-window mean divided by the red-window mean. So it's 0.98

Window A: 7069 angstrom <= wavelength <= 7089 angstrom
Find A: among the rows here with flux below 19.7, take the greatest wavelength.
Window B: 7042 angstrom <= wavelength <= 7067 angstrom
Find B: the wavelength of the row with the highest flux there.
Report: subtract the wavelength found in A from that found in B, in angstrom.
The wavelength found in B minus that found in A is -32.5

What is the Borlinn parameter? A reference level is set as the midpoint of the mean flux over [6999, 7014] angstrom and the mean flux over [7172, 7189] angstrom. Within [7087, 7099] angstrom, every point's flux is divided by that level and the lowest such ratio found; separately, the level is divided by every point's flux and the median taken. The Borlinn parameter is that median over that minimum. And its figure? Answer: 1.22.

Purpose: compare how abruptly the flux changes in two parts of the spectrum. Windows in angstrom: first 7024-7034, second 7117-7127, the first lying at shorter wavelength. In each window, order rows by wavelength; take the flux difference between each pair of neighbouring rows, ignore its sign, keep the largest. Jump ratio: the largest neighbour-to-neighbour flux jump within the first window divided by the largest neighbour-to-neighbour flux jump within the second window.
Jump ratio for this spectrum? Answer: 0.74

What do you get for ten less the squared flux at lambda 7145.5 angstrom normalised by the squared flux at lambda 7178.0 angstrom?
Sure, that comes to 8.17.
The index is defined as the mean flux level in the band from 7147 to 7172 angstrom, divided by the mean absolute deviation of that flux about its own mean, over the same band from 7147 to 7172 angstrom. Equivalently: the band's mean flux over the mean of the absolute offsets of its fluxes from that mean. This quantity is 14.8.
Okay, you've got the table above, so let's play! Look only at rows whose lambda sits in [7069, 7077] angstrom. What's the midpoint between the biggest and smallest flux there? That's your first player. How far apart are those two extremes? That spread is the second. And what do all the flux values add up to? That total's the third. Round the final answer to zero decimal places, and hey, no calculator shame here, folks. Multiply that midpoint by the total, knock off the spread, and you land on 773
